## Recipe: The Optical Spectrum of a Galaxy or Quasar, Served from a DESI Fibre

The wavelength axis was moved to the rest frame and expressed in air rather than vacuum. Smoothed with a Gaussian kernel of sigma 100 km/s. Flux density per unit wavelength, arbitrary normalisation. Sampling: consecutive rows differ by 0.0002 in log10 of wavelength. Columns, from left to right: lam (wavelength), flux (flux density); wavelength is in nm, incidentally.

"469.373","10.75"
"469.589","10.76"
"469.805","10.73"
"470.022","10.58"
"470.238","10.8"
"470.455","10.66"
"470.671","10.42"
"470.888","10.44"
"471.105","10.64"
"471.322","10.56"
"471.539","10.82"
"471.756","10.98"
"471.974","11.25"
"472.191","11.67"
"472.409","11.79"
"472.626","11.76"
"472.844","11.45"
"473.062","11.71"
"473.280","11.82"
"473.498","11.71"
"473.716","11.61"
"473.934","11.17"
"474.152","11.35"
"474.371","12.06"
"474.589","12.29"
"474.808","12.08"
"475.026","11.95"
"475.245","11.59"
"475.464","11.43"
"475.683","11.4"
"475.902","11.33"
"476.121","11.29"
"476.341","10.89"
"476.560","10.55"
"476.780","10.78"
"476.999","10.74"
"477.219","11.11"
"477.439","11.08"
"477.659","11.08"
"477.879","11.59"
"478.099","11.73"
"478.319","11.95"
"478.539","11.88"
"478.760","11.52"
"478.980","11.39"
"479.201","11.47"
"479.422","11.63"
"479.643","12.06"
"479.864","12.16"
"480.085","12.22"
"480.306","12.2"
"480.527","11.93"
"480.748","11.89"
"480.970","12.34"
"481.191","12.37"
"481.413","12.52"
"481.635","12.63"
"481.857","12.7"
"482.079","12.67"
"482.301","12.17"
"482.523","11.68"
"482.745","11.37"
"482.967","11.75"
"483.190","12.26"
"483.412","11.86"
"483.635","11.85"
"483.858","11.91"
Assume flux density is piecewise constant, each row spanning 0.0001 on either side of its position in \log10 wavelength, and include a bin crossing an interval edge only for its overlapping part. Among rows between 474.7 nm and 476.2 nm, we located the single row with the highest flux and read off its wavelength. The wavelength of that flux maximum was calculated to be 474.808 nm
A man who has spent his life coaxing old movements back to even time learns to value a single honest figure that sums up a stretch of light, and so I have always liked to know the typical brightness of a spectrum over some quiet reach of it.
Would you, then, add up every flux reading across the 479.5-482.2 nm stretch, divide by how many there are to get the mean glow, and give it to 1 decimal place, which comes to 12.3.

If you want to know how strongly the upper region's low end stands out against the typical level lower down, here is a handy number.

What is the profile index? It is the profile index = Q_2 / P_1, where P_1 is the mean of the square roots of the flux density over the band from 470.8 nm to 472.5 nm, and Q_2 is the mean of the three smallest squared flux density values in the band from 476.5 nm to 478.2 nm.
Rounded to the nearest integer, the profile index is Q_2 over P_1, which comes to 34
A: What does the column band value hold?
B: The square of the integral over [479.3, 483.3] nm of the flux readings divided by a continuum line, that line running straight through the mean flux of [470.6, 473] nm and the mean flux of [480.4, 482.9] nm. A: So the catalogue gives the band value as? 15.9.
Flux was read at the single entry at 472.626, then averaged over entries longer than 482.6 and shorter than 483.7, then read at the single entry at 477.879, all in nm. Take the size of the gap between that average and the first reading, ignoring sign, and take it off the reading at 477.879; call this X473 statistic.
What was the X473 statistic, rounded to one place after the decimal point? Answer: 11.5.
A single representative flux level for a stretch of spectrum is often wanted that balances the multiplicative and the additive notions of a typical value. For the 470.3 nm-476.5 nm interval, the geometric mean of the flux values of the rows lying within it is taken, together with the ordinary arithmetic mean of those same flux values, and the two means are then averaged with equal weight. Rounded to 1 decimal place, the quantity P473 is 11.4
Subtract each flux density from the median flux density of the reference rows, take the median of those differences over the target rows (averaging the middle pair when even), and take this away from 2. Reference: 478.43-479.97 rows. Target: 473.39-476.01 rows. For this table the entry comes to 1.97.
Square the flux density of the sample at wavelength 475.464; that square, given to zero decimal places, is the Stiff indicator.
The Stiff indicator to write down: 131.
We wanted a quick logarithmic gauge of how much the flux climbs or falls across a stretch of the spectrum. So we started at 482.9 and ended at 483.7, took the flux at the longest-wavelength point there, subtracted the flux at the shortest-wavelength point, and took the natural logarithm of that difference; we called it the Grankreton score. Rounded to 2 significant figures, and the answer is -2.3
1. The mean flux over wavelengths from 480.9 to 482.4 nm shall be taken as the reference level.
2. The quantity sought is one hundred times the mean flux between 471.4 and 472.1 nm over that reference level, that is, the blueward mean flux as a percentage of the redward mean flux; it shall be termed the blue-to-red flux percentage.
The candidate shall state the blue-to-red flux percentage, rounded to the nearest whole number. 88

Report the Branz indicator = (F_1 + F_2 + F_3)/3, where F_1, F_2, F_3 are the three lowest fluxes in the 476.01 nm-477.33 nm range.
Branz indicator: 10.69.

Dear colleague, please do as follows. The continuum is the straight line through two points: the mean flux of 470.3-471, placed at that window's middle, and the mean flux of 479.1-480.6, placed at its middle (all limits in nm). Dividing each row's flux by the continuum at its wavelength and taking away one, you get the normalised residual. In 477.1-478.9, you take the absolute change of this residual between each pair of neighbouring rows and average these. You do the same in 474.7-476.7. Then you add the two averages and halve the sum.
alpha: 0.0183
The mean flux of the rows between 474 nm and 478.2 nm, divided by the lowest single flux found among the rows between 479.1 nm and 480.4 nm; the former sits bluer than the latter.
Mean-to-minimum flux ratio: 0.99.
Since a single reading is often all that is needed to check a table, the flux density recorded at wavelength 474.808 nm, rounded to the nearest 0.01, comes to 12.08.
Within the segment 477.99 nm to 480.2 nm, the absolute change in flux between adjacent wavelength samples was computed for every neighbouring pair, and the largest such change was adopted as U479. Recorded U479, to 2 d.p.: 0.43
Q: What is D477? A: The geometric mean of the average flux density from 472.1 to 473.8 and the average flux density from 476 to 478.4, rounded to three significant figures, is 11.4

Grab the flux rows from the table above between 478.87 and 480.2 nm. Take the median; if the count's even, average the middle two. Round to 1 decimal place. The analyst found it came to 11.8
